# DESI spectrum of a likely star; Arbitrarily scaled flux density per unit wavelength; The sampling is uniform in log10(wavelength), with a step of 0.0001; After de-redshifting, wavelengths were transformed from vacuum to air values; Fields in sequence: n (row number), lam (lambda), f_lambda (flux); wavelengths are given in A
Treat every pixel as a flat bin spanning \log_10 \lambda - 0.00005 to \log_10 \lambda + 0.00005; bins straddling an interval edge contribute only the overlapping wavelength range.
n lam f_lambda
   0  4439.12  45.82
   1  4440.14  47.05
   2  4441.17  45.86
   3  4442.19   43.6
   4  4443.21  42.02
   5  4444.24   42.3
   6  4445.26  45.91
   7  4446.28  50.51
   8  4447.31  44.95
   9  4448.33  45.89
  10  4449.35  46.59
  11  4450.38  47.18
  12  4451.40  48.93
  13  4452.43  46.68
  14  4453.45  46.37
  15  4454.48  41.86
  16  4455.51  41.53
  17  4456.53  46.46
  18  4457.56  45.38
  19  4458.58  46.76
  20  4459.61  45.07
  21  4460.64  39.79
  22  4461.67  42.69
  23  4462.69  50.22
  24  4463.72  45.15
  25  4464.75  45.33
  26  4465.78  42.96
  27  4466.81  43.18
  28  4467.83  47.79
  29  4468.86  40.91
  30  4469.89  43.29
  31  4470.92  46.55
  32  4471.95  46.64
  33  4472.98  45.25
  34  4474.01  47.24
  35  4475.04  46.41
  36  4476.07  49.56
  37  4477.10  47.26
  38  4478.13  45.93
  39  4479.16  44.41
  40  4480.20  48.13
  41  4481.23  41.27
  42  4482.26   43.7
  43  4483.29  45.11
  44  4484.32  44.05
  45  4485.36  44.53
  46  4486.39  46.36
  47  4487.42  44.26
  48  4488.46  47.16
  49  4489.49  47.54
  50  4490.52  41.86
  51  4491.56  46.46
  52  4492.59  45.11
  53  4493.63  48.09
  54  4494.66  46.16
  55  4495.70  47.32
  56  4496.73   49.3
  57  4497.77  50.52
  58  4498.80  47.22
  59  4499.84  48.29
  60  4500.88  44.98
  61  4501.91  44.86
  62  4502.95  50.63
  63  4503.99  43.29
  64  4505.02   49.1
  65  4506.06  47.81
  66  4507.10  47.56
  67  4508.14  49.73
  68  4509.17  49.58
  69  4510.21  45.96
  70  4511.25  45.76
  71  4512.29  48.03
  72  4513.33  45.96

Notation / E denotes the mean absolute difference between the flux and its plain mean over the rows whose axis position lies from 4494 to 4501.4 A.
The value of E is 1.44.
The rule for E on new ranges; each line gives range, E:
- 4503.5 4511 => 1.69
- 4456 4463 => 2.30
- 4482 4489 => 1.02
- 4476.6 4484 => 1.71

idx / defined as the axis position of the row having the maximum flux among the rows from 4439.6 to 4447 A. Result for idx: 4446.28 A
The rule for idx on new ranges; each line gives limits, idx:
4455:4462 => 4458.58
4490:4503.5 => 4502.95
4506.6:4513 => 4508.14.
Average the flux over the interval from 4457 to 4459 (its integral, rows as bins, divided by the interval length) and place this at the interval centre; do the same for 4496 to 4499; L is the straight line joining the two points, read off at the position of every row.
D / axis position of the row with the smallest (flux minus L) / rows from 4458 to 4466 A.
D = 4460.64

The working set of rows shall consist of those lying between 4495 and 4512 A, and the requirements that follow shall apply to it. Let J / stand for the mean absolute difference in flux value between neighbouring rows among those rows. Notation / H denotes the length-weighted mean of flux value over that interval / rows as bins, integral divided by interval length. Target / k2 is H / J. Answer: 19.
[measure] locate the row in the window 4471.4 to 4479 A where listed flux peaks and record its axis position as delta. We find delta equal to 4476.07 A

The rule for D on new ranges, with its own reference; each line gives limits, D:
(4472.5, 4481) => 4479.16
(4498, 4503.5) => 4501.91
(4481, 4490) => 4481.23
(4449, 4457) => 4455.51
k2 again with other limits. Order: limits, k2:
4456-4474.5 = 16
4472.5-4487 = 21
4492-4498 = 26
